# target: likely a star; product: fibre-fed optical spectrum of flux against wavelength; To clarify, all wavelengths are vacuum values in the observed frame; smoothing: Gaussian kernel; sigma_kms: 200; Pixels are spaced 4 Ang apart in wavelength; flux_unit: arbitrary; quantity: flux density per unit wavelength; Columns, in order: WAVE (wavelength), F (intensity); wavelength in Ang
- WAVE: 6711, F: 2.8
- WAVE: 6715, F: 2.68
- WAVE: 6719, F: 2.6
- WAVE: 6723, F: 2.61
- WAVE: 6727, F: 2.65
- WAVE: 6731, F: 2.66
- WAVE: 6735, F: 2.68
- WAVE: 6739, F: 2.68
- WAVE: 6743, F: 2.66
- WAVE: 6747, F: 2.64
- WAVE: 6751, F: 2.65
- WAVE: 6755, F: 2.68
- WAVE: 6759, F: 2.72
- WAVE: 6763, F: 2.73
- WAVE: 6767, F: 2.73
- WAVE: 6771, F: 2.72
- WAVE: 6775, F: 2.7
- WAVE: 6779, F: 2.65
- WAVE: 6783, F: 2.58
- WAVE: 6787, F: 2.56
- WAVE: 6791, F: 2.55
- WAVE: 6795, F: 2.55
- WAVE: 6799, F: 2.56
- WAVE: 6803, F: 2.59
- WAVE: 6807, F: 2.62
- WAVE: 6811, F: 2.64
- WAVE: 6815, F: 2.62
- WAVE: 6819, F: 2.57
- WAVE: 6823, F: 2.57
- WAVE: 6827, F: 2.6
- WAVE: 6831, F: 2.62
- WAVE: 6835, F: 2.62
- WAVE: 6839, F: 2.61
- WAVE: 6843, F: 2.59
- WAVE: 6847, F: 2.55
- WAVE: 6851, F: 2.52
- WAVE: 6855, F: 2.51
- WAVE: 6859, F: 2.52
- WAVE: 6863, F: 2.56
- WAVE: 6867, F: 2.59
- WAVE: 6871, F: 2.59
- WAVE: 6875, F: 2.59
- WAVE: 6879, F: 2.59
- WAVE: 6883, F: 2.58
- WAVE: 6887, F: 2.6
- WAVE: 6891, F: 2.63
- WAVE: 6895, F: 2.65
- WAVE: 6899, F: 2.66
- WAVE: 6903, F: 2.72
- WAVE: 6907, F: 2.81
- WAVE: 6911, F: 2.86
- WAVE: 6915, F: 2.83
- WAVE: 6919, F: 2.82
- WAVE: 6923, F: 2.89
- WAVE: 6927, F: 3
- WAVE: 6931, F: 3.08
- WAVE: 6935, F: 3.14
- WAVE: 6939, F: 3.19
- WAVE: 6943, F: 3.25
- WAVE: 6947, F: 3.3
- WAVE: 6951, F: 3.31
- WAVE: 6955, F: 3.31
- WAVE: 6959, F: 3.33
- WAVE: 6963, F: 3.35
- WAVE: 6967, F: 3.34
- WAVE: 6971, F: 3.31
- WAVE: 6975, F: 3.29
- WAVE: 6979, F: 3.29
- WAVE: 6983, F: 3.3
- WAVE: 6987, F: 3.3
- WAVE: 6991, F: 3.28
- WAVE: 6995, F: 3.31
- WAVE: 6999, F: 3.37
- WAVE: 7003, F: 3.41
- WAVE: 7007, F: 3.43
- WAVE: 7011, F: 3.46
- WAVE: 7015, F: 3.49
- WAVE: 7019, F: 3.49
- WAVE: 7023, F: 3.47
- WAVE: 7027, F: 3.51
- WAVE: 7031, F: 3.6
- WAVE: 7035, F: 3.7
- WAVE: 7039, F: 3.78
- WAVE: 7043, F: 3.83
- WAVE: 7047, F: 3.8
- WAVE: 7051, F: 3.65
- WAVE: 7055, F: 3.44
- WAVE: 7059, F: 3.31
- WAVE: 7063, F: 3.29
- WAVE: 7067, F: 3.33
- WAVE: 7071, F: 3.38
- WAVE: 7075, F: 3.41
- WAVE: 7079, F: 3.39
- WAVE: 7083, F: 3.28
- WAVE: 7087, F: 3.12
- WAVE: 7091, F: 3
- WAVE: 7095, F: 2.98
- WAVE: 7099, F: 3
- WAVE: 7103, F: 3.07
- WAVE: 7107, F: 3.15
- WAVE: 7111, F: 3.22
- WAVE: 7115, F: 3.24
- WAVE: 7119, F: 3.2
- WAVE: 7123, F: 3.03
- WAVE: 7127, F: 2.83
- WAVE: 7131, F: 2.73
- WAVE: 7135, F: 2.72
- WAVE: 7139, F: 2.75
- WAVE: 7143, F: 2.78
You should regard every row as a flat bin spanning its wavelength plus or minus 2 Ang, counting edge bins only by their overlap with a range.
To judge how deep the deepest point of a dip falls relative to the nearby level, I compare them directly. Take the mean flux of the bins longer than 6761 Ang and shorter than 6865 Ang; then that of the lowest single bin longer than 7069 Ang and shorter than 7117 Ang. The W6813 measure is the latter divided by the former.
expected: 1.15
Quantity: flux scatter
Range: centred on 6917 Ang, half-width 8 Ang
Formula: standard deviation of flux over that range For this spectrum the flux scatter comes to 0.03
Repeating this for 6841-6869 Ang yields 0.03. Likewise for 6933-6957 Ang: 0.07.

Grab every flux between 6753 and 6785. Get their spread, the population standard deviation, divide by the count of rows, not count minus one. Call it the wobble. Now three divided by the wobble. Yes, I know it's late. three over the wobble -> 62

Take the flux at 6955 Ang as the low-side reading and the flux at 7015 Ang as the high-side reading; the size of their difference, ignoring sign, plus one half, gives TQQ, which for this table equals 0.68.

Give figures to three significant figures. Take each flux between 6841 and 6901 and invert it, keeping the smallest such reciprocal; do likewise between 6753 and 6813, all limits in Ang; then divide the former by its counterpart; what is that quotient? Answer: 1.03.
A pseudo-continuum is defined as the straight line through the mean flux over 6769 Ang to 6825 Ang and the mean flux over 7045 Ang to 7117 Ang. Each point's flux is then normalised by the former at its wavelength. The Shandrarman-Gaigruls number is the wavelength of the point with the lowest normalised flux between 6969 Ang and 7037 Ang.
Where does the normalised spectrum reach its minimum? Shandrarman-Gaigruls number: 6991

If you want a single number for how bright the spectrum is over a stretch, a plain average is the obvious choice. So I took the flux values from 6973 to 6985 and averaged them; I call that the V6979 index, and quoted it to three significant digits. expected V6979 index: 3.29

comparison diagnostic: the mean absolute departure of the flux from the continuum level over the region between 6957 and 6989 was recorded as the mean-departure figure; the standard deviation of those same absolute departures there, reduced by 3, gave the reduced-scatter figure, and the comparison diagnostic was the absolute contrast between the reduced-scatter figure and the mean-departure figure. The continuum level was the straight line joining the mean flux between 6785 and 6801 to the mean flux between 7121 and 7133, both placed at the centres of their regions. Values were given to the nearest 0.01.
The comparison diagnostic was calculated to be 3.56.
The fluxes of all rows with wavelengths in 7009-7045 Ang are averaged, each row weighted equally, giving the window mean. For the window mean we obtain 3.6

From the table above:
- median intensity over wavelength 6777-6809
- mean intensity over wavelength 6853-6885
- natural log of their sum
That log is 1.64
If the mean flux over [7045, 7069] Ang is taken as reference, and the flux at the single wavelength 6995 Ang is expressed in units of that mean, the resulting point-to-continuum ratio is 0.95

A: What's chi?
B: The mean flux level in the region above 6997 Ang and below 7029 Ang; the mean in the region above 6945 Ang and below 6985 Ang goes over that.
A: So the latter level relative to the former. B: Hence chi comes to 0.96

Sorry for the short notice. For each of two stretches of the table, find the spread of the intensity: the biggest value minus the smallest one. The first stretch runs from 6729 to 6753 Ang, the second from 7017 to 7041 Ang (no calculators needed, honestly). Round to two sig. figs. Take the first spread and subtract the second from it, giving -0.27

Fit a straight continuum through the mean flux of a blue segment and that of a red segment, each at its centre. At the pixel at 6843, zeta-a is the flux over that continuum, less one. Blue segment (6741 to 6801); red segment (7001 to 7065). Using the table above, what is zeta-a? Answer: -0.10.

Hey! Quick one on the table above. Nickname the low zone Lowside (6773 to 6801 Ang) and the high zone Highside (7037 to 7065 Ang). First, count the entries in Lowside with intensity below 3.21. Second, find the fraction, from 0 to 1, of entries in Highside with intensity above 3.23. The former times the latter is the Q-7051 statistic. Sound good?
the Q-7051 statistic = 7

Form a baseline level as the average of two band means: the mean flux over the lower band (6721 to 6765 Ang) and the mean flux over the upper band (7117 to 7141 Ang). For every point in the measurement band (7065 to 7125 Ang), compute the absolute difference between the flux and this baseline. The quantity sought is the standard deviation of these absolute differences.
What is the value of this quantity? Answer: 0.15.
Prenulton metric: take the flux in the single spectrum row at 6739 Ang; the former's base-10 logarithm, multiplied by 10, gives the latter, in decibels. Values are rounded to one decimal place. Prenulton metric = 4.3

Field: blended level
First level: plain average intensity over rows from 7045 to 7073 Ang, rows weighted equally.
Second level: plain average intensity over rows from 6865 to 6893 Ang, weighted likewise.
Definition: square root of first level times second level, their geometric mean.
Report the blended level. 3.0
